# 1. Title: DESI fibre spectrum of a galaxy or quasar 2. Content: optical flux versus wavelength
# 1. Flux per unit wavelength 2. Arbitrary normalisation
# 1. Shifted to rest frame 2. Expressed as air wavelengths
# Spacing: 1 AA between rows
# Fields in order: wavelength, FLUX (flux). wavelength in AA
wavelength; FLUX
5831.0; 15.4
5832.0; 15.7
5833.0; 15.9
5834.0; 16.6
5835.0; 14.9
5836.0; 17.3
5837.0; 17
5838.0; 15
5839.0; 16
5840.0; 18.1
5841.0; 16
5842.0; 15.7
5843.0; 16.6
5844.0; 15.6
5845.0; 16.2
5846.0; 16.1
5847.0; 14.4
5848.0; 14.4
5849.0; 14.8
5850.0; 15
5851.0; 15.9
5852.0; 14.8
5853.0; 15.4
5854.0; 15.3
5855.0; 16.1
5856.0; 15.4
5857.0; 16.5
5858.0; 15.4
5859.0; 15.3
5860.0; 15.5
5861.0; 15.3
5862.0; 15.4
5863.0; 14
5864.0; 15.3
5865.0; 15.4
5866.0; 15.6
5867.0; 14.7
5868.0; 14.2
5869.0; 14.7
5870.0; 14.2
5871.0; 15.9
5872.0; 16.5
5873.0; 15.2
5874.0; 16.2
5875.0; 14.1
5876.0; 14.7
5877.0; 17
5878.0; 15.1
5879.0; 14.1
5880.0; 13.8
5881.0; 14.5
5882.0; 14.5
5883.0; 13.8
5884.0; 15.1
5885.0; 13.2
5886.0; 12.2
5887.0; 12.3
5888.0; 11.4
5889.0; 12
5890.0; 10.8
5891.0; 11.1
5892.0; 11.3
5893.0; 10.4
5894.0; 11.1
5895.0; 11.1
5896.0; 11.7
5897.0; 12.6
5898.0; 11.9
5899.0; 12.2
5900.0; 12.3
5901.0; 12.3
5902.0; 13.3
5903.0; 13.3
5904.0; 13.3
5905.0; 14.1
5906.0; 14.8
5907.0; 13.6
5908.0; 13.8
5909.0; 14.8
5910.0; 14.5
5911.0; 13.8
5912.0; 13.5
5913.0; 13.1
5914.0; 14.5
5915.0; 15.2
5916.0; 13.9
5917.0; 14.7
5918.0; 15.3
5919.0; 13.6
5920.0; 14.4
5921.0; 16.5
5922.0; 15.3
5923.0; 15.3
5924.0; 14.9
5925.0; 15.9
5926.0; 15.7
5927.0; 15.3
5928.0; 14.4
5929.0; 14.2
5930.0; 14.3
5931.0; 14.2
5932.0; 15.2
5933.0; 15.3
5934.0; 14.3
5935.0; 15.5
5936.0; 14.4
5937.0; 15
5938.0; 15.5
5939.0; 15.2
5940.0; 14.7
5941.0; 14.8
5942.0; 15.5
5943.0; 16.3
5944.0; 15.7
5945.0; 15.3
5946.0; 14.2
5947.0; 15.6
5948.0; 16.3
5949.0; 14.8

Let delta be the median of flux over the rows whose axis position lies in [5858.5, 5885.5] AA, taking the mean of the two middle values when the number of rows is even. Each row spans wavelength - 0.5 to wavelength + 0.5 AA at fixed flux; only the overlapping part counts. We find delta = 15.1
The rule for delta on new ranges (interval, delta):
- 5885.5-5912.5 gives 12.3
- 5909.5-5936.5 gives 14.5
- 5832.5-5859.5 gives 15.7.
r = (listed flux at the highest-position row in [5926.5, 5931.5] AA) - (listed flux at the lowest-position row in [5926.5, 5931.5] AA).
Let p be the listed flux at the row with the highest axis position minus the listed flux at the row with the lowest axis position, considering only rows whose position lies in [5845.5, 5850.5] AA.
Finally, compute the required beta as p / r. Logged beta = 1.0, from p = -1.1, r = -1.10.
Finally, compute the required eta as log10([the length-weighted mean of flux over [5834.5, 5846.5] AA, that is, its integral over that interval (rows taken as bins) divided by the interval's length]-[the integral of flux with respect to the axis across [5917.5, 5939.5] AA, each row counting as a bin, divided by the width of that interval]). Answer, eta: 0.09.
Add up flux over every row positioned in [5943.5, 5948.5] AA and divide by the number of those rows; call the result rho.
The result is 15.4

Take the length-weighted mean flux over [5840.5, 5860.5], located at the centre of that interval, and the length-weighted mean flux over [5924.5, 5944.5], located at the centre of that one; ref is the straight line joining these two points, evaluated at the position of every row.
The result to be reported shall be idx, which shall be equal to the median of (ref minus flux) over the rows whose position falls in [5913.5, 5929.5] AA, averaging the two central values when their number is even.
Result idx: 0.10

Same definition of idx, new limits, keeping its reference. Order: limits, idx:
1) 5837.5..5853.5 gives -0.09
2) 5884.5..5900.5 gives 3.47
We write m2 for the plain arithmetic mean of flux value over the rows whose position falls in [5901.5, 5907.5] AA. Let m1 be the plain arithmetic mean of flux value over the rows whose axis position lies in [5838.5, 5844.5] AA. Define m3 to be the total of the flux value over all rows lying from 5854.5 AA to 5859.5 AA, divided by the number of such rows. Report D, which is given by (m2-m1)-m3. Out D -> -18.3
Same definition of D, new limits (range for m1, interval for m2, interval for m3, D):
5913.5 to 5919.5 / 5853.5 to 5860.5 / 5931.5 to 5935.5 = -14.0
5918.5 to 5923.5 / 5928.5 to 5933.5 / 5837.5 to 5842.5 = -16.5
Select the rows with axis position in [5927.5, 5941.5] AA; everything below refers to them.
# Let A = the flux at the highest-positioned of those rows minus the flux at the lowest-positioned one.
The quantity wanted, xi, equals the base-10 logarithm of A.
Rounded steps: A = 0.4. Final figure -0.4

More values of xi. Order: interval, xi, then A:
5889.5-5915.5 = 0.6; 4.4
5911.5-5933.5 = 0.3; 1.8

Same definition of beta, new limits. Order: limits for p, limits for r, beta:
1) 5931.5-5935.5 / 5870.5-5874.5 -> 1.0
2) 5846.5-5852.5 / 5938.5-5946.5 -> -0.4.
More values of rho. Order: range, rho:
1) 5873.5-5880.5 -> 15.0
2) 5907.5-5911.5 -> 14.2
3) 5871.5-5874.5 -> 16.0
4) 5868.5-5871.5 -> 14.9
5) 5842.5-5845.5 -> 16.1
